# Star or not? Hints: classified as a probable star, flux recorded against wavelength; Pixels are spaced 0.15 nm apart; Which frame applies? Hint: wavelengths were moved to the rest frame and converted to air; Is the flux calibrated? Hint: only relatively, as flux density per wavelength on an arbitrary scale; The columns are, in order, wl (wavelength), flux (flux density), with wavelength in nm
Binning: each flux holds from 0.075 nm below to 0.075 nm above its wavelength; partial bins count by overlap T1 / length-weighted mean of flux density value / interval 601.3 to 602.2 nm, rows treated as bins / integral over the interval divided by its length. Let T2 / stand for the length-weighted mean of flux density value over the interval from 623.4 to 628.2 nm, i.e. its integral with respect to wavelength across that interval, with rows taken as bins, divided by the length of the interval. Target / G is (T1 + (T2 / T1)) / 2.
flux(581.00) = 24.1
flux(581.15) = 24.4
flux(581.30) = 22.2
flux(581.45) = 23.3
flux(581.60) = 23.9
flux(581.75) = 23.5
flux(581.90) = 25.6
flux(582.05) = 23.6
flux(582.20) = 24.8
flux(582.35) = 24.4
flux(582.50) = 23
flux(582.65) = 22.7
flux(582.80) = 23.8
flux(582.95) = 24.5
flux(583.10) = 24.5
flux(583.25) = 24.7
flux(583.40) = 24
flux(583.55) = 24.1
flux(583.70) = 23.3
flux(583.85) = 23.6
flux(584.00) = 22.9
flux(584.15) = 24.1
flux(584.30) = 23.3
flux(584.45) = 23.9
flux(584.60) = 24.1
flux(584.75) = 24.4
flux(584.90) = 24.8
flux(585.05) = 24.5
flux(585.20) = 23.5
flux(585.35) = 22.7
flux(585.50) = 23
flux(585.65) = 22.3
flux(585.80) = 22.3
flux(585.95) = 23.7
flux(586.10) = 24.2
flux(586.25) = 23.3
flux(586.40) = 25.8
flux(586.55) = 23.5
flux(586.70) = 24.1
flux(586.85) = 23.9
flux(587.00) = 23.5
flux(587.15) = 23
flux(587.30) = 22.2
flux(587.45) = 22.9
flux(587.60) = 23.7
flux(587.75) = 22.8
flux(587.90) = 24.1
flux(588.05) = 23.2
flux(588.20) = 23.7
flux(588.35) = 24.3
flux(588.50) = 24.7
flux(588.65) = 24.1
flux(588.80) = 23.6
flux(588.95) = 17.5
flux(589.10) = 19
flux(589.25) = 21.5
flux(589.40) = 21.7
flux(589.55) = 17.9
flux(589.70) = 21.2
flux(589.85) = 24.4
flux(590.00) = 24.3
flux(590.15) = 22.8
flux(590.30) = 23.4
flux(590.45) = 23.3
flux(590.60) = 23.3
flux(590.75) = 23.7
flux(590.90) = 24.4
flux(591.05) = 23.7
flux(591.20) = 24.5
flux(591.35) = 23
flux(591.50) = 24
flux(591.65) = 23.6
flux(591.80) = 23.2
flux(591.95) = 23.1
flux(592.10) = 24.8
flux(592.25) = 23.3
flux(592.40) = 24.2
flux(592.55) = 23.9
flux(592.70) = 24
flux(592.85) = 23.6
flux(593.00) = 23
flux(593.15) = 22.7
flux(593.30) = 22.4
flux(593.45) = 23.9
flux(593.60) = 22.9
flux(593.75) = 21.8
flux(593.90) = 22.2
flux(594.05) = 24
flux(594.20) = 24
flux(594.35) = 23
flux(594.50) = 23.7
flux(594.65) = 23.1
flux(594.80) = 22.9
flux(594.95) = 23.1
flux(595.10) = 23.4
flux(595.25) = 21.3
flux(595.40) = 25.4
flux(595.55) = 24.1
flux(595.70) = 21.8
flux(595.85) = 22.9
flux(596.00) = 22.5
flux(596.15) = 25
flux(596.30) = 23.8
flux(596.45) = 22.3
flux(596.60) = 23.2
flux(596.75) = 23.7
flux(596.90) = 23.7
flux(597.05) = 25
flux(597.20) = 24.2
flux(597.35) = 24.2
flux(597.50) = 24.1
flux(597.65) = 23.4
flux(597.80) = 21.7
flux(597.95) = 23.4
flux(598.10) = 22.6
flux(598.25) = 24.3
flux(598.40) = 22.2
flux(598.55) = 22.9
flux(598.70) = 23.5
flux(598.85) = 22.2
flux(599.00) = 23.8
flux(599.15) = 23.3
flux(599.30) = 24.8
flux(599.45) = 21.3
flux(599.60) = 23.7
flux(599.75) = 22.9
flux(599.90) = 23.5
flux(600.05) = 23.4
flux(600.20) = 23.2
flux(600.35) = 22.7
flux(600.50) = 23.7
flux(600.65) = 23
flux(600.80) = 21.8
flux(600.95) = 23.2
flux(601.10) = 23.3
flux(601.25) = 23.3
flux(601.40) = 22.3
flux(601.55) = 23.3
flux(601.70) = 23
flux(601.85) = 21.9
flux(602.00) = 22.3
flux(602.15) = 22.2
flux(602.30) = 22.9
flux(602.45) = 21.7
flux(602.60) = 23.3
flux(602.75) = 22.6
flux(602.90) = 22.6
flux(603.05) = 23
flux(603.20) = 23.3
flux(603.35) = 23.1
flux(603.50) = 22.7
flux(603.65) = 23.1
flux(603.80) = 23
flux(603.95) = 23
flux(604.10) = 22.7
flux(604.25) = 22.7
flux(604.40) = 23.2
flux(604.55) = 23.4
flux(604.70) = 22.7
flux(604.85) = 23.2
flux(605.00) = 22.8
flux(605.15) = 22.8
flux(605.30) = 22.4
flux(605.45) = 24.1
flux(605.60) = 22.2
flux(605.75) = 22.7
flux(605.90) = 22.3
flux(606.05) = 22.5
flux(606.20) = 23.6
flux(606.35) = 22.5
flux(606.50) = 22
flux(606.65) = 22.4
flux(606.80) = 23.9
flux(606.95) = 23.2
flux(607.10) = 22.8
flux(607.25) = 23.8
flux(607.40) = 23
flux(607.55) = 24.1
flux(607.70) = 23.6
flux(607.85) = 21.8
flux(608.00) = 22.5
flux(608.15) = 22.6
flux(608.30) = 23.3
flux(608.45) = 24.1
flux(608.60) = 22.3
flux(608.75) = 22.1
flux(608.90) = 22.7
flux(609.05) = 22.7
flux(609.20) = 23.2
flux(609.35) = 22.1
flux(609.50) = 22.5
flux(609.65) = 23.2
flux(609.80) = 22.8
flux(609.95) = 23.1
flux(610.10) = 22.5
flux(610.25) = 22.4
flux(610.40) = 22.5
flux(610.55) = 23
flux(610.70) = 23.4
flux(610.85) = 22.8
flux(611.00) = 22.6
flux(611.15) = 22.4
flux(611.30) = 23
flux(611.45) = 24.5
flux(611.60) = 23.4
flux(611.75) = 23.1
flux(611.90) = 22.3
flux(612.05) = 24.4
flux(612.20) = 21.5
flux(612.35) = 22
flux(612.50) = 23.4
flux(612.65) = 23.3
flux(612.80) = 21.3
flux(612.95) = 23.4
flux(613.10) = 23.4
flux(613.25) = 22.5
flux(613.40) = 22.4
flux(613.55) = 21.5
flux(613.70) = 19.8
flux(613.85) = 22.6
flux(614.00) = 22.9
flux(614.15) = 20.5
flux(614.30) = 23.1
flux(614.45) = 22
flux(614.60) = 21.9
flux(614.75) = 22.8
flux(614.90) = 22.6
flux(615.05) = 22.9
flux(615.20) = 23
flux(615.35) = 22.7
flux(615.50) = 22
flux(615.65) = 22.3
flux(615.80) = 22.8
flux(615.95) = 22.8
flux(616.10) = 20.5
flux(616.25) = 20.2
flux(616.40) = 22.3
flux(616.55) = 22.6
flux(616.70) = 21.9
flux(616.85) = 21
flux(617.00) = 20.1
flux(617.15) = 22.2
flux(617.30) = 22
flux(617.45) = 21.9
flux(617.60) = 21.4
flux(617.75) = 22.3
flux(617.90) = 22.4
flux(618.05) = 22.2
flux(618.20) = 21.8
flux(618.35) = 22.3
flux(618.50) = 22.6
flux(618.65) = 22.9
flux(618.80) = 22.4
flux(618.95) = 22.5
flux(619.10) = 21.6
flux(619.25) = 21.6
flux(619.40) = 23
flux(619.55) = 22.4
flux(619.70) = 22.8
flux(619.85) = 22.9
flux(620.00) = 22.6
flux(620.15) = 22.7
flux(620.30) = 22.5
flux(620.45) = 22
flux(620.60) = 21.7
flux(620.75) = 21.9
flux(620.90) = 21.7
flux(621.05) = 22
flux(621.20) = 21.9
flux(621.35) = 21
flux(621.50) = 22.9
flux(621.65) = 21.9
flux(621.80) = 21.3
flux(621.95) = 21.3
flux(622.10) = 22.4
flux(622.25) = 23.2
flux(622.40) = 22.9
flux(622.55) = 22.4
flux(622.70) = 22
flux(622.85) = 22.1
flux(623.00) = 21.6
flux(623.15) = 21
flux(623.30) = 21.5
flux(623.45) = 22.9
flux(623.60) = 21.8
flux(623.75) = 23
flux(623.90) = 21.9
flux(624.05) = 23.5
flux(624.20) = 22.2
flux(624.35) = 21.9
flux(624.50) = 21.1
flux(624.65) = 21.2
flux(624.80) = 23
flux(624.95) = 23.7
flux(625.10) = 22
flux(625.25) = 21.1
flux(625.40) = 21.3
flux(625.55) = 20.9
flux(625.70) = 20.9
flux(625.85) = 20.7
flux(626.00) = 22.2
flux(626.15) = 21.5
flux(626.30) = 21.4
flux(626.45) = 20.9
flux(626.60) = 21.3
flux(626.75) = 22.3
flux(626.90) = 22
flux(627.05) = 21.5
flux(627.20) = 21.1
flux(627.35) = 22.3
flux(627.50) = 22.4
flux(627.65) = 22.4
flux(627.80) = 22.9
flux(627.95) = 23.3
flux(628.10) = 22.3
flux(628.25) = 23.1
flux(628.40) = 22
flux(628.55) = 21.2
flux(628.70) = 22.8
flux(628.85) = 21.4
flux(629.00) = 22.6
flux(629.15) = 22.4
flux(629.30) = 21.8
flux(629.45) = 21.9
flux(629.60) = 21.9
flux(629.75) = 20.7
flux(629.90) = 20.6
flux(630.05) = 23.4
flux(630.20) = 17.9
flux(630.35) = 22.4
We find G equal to 11.8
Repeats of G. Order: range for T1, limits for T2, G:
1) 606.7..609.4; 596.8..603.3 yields 12.0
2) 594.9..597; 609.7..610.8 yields 12.2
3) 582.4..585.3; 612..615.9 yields 12.4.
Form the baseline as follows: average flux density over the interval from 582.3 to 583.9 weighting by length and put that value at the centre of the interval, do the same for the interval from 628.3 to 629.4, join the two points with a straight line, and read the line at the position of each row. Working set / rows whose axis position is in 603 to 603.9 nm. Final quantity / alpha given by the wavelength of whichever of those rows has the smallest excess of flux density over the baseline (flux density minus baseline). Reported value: 603.50 nm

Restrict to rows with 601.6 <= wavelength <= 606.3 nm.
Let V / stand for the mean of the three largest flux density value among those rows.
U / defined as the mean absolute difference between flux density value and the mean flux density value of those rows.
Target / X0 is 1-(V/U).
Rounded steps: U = 0.38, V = 23.7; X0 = -61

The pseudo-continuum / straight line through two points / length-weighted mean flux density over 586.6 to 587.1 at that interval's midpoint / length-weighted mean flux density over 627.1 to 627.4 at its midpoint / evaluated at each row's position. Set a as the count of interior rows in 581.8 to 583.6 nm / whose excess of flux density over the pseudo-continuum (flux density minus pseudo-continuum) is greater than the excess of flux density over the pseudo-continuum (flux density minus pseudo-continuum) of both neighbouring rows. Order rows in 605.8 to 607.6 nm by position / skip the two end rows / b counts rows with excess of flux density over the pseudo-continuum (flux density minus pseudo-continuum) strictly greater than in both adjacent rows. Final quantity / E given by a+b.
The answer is 5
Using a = 2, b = 3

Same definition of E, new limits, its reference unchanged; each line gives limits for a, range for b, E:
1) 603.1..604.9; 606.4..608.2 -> 6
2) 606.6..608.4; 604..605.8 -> 7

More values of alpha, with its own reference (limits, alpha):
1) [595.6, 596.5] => 595.70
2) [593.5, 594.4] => 593.75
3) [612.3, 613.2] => 612.80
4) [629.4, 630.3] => 630.20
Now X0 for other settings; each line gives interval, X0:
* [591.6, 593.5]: -46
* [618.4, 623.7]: -43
